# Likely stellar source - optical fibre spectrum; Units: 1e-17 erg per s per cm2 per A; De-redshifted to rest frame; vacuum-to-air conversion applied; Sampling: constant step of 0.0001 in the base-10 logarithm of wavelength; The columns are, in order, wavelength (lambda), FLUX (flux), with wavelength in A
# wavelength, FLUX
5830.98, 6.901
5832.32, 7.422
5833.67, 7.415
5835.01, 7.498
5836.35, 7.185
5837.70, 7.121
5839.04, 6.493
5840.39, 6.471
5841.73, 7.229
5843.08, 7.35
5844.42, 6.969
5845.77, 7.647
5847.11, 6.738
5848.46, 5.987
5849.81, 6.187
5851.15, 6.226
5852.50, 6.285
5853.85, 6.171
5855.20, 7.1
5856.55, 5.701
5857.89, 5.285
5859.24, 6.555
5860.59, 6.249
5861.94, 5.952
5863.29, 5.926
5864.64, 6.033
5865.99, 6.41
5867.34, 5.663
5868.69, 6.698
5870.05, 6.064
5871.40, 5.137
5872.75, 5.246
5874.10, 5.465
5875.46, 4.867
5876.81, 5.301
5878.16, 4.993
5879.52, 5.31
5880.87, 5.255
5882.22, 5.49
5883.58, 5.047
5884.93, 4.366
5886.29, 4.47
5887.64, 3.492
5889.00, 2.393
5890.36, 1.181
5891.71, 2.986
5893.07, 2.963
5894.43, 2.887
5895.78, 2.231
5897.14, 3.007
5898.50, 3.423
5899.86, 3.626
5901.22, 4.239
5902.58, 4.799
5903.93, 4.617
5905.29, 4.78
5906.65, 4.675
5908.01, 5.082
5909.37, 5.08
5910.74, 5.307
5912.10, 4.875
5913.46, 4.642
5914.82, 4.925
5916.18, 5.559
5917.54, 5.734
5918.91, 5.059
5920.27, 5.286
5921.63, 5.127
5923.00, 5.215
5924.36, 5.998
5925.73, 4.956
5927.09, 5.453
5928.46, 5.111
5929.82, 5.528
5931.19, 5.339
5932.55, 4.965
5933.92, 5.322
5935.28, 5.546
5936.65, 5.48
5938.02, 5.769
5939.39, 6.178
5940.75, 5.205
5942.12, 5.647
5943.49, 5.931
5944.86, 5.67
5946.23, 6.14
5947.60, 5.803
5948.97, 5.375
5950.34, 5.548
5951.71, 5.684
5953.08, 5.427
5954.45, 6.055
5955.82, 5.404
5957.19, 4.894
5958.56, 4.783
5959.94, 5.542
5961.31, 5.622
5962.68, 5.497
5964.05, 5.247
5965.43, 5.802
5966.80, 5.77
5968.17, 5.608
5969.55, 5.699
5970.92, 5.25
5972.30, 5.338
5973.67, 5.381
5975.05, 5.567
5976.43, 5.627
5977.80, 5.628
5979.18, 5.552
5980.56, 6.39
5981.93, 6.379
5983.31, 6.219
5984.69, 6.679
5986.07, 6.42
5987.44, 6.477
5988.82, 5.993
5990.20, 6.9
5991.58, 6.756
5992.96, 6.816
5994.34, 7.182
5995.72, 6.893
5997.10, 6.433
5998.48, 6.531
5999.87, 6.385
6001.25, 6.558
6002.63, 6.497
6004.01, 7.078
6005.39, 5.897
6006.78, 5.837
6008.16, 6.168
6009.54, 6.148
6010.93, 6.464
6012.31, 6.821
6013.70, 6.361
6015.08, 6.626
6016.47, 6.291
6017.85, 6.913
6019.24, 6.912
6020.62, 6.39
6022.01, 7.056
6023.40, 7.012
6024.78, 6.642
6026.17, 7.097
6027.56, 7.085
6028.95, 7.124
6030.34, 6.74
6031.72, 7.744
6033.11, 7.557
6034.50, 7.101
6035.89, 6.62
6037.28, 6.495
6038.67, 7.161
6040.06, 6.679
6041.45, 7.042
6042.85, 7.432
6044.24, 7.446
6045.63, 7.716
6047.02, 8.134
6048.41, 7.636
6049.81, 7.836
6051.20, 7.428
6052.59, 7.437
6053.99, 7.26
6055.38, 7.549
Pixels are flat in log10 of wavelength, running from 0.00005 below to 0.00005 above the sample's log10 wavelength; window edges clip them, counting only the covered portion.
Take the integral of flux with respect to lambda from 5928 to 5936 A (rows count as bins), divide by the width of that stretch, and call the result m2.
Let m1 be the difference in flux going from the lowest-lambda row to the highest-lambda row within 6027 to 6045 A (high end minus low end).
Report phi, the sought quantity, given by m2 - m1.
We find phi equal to 5.0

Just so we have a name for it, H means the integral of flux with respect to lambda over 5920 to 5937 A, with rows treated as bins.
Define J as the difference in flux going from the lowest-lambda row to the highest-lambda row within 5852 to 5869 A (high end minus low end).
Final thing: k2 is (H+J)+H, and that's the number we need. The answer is 182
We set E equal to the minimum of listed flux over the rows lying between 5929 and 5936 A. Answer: 4.965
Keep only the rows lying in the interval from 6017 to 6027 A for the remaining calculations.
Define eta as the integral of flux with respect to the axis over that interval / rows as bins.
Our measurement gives 69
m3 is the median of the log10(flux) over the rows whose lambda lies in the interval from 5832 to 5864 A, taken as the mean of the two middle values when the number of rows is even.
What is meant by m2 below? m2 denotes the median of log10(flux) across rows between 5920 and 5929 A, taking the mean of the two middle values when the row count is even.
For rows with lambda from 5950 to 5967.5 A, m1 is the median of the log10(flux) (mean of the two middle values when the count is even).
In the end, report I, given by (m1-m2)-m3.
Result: -0.79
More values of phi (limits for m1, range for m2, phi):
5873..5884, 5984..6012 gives 6.9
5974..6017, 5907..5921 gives 4.4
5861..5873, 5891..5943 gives 5.5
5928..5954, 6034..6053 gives 7.0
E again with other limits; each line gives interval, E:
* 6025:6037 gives 6.62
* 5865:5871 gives 5.663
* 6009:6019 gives 6.148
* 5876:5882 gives 4.993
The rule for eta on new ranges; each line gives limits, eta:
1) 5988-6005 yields 113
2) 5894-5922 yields 127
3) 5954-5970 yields 88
